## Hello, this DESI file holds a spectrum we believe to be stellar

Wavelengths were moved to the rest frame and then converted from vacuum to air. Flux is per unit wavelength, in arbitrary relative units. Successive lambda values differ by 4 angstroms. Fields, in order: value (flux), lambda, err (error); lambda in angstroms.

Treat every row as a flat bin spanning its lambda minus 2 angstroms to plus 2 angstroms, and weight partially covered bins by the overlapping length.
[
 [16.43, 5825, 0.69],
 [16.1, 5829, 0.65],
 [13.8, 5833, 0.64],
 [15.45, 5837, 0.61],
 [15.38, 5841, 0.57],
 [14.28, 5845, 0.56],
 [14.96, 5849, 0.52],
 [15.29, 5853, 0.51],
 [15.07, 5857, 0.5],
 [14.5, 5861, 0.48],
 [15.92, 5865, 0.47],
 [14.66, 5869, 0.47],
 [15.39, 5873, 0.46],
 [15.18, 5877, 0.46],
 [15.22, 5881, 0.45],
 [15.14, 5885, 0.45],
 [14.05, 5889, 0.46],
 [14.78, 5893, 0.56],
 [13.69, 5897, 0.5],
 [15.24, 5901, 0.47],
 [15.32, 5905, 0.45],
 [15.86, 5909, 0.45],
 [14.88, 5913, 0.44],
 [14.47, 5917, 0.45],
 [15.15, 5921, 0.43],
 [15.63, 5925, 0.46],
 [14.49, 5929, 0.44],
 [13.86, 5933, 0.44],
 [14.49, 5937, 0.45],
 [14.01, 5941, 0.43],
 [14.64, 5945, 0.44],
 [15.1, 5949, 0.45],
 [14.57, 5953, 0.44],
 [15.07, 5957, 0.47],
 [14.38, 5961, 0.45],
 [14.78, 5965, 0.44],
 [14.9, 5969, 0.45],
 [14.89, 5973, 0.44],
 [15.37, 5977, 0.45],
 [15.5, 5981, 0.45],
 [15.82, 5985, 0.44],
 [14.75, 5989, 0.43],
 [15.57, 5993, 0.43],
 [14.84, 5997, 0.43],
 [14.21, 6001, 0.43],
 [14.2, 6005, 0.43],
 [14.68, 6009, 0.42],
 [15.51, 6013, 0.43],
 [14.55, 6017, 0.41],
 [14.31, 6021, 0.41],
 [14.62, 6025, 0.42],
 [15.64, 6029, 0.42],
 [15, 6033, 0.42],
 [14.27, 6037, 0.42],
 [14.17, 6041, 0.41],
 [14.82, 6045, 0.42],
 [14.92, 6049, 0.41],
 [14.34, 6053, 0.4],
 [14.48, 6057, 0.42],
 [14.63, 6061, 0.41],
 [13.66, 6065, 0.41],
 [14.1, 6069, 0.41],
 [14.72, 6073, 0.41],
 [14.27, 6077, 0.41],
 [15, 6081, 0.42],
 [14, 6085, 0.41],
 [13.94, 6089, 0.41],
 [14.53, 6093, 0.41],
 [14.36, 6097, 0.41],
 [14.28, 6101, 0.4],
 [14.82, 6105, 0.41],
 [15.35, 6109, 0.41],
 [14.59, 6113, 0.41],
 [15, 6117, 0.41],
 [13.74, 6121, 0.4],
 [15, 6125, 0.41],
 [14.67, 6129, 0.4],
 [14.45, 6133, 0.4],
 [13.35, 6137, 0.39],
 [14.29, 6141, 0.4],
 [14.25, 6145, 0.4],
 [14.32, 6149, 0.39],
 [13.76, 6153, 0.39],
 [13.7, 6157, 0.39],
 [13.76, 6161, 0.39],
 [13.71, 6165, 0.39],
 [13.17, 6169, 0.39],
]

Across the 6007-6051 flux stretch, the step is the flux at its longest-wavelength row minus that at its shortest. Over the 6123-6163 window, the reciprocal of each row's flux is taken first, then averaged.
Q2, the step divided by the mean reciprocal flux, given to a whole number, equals 3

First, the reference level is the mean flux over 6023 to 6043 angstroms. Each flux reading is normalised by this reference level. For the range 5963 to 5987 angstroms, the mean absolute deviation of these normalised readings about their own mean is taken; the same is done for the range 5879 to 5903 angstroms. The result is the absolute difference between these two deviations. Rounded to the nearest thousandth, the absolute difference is 0.013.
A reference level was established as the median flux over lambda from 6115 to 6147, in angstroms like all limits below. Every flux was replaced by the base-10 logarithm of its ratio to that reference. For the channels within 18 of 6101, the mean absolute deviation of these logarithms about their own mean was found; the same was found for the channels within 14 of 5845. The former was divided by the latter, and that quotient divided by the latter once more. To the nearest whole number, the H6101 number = 51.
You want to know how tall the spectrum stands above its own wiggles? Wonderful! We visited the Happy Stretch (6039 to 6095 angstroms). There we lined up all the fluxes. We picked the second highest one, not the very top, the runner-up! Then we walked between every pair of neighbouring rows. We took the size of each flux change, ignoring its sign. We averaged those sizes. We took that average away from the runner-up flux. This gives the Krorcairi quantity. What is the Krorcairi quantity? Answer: 14.4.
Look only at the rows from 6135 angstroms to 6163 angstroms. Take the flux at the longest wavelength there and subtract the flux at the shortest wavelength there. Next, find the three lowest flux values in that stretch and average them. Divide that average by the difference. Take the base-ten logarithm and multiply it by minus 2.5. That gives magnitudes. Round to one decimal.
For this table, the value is -3.8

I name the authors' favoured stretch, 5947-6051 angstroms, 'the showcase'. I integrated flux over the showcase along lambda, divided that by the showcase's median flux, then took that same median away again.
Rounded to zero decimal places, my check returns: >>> 89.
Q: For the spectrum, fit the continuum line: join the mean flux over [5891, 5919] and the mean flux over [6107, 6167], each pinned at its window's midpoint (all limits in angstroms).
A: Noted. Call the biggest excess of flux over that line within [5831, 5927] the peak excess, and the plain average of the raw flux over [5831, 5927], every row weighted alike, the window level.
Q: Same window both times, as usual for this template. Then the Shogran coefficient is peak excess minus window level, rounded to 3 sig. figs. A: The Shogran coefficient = -14.0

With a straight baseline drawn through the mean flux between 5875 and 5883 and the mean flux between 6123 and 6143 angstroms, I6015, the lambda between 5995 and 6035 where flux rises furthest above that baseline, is 6029 angstroms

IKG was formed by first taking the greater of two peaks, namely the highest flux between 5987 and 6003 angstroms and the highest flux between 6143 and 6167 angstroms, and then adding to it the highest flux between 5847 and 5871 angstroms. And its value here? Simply 31.5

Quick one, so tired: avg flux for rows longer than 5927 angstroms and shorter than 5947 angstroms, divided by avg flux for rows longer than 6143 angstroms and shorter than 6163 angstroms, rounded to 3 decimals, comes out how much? 1.024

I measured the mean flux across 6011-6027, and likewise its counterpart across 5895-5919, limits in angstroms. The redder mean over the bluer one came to 0.99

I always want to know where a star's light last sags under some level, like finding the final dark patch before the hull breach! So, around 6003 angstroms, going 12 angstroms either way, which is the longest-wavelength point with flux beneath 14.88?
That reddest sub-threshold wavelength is 6009 angstroms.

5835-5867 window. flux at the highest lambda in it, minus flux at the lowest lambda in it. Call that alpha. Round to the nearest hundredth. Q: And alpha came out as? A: 0.47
